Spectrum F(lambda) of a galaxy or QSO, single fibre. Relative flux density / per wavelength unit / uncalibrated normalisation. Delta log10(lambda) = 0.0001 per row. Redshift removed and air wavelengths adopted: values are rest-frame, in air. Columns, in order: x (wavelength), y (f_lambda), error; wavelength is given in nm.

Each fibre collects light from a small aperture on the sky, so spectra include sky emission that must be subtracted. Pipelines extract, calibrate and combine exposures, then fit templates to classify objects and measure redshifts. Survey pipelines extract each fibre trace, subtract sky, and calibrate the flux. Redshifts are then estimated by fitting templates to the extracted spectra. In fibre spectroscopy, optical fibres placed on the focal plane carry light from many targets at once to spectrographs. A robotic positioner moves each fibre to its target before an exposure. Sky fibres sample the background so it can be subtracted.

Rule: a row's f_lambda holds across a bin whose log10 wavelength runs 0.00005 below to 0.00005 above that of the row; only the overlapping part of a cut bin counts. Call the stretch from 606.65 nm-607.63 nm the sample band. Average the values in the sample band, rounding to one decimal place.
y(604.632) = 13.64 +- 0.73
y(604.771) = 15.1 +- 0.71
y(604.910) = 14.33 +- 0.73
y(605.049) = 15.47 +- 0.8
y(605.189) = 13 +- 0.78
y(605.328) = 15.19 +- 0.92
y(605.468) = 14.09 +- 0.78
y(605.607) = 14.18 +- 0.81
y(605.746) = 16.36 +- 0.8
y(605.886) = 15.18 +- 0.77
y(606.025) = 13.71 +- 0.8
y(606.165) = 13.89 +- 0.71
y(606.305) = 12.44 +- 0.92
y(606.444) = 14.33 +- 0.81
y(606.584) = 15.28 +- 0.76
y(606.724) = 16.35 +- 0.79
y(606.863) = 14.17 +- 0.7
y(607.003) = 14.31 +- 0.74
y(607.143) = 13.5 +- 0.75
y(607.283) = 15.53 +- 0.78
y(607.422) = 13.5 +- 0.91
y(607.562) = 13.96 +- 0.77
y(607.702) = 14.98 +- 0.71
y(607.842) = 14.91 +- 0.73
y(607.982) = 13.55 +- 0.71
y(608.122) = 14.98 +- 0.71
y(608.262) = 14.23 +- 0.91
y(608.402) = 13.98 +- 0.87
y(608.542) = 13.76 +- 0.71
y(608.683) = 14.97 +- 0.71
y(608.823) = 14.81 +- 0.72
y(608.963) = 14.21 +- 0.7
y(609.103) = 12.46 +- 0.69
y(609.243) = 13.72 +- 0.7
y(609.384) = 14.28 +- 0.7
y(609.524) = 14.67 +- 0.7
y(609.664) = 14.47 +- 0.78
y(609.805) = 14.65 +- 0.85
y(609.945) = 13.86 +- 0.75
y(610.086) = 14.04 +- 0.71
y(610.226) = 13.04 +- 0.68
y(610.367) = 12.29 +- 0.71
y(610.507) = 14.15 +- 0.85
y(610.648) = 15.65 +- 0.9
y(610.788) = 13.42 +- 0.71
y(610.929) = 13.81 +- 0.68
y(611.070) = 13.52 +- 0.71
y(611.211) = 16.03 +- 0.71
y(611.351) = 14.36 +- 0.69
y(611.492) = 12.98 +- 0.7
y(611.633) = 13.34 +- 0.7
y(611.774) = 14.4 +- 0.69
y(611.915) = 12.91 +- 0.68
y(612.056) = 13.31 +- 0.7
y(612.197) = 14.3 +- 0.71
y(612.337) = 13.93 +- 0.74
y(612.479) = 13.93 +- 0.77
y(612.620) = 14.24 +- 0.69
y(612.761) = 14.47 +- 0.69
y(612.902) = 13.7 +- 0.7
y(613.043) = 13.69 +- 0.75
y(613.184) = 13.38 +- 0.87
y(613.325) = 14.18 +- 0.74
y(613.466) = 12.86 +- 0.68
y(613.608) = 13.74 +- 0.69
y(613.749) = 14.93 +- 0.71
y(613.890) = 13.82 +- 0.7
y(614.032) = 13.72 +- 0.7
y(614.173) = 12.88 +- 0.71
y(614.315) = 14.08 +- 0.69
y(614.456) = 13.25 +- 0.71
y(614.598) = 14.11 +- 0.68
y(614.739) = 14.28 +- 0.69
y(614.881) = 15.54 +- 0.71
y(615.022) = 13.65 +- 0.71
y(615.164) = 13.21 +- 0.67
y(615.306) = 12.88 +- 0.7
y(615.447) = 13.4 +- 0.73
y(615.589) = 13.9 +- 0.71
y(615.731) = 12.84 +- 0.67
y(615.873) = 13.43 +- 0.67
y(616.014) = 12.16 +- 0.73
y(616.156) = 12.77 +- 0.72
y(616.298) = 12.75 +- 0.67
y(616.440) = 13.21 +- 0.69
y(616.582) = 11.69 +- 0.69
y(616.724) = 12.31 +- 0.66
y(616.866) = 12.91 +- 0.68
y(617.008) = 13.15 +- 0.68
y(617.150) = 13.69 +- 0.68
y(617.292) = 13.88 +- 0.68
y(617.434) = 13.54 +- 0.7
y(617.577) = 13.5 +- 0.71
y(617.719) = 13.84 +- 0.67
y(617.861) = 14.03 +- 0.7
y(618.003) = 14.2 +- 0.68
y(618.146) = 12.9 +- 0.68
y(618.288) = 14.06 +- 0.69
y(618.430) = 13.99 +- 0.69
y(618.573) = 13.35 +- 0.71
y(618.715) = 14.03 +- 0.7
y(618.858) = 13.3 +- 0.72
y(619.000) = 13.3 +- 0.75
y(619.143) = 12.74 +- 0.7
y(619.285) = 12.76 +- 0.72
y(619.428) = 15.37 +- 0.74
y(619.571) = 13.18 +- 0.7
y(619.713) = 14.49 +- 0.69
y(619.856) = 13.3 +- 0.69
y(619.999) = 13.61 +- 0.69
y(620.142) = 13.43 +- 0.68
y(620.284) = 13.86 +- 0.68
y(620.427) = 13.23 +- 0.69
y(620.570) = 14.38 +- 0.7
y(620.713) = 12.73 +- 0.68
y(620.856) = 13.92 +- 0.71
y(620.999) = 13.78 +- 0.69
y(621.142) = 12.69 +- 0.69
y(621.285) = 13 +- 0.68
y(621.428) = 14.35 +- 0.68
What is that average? 14.5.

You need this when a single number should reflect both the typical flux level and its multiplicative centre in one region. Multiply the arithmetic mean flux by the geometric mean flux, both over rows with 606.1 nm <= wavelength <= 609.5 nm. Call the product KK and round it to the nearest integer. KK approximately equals 203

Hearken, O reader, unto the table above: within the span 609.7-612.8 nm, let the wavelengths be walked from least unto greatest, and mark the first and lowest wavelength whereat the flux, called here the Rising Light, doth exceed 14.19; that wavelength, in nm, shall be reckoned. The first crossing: 609.805 nm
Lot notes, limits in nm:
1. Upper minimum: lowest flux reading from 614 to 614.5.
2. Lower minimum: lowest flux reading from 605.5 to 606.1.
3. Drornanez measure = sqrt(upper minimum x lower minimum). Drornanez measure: 13.3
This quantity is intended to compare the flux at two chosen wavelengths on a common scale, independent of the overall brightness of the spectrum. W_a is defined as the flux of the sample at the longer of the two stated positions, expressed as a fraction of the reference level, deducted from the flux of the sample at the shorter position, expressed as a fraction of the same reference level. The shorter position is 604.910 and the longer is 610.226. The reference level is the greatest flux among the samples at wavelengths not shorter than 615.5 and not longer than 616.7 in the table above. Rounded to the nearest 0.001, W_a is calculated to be 0.093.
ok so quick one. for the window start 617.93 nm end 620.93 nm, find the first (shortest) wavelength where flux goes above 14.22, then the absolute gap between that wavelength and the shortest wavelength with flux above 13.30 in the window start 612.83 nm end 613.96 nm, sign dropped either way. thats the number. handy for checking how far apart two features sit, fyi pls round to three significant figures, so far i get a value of 6.53 nm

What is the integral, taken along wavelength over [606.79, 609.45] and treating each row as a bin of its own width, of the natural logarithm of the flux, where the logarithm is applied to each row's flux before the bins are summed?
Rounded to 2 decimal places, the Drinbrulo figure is 7.06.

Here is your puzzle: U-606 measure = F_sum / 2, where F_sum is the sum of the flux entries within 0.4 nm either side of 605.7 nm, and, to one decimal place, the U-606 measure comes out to 44.4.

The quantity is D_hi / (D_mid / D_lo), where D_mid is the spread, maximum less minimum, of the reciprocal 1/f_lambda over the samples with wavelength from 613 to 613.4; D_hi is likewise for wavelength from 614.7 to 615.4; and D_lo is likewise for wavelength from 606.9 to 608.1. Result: 0.031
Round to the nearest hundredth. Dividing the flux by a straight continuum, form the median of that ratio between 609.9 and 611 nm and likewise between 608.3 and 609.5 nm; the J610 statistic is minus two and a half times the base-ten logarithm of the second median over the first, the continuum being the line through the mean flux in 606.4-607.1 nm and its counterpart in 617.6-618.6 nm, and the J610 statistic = -0.01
